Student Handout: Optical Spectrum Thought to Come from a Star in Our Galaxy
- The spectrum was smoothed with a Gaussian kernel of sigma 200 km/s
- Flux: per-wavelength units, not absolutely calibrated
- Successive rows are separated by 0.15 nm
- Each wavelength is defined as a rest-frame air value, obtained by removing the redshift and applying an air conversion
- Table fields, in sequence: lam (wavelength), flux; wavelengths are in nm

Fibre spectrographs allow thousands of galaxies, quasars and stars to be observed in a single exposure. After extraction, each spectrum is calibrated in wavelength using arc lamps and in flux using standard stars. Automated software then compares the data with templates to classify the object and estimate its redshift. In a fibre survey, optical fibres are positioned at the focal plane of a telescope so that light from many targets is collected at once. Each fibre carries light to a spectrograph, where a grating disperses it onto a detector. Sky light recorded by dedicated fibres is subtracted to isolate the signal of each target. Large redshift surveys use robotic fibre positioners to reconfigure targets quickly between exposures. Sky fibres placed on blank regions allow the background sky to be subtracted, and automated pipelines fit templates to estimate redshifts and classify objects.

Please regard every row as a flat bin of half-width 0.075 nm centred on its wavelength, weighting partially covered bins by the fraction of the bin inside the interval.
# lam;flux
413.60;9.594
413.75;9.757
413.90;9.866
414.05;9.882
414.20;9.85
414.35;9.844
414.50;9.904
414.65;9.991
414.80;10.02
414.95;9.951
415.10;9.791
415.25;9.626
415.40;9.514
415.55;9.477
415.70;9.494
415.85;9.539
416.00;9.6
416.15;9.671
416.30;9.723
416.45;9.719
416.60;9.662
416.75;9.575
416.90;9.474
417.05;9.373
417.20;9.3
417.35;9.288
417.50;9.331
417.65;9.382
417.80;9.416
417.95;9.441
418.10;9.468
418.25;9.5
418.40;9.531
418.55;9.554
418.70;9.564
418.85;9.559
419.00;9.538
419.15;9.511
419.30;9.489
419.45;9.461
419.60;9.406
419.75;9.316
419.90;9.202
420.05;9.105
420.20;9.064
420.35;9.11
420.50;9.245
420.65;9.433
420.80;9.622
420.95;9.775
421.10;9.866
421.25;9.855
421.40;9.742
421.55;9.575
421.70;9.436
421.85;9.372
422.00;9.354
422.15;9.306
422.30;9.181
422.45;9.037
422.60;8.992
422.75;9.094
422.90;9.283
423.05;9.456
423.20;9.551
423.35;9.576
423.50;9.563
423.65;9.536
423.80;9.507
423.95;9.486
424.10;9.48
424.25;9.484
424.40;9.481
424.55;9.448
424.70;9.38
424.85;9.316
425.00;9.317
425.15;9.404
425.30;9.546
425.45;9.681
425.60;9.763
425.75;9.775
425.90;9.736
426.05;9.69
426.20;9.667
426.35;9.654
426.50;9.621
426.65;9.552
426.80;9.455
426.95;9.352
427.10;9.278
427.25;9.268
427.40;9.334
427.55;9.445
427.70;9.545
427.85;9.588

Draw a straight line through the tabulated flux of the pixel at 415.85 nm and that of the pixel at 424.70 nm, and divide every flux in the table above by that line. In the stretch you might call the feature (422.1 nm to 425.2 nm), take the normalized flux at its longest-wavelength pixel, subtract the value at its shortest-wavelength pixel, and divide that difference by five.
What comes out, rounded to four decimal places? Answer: 0.0032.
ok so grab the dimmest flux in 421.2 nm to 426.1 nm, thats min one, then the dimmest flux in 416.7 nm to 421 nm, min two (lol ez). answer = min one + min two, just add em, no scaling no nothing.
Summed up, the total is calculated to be 18.1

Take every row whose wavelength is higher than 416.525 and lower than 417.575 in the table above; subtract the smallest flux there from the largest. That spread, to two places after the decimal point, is 0.37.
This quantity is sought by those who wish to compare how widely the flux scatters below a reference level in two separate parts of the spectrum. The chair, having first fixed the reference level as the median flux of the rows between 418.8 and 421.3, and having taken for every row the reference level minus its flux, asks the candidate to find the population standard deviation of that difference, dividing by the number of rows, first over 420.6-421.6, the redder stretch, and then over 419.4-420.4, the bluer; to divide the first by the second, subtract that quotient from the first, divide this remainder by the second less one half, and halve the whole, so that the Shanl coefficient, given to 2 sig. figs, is 1.2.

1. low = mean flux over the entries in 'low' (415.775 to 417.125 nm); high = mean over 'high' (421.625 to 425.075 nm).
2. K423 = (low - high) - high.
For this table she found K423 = -9.2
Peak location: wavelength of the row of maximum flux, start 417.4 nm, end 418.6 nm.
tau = 418.55 nm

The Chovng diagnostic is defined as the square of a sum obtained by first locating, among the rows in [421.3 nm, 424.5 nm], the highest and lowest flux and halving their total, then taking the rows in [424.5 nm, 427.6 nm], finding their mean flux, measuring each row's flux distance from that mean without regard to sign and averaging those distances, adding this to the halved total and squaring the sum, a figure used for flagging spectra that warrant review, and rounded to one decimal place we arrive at 90.6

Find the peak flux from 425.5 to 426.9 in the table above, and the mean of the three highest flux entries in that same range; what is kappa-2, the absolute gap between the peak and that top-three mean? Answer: 0.017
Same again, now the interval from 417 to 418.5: 0.031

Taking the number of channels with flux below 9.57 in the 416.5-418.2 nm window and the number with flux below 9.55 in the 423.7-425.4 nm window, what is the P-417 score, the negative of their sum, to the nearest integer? -20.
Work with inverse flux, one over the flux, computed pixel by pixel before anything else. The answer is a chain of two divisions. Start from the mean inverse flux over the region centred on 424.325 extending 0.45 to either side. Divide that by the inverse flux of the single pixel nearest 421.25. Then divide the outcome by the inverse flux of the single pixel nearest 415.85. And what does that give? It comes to 9.94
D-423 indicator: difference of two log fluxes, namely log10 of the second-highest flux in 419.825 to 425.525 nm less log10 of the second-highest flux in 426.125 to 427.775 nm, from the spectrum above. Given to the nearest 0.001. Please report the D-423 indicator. 0.009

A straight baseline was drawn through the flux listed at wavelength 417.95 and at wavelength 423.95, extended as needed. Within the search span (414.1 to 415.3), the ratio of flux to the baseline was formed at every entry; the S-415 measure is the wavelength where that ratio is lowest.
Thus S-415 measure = 415.25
